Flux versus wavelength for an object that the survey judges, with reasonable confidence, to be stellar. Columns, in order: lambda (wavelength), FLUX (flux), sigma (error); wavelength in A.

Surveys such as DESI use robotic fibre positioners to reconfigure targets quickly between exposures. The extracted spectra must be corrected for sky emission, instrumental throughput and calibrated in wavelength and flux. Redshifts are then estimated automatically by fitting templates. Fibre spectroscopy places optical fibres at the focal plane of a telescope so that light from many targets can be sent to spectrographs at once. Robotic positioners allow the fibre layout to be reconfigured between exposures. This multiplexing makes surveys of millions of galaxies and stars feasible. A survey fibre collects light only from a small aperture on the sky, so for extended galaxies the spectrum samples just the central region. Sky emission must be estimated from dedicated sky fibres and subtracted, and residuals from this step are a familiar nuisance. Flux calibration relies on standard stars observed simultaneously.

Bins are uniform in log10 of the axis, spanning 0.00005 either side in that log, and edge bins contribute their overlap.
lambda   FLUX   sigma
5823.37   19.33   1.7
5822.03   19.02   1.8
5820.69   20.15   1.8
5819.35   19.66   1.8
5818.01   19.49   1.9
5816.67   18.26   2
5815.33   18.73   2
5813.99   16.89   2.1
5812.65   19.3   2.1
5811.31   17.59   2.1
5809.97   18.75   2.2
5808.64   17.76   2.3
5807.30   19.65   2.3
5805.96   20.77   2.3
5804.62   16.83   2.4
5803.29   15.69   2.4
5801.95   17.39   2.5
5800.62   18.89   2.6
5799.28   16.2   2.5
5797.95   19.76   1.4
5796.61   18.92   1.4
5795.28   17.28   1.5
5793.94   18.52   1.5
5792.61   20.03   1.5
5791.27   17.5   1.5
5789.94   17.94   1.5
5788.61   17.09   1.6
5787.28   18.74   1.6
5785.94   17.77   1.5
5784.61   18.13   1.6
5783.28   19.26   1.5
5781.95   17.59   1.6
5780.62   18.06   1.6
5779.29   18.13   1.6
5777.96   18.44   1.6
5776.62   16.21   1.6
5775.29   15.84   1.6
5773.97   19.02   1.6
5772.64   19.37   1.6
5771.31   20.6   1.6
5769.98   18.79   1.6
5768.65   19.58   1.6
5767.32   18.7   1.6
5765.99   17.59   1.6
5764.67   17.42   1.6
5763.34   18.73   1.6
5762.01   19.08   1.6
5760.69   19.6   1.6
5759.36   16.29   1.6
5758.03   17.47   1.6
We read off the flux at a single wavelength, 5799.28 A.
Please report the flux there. 16.2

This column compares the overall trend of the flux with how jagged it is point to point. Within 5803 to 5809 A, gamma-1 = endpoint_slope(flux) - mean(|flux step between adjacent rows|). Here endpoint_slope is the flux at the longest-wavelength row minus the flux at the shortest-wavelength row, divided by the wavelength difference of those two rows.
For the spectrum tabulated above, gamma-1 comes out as -1.6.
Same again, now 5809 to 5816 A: -1.8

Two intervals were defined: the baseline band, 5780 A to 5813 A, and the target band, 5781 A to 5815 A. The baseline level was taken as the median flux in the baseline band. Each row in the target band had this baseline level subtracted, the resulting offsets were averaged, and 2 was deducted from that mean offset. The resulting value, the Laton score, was -1.9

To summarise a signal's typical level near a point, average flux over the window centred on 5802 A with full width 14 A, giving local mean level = 18.1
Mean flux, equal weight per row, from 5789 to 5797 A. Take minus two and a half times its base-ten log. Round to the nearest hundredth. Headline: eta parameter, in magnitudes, -3.16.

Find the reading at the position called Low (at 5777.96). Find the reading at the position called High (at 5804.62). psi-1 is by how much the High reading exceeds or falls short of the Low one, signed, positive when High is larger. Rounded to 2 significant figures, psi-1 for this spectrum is -1.6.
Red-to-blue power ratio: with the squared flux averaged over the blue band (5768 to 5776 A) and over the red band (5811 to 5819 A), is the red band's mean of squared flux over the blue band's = 0.95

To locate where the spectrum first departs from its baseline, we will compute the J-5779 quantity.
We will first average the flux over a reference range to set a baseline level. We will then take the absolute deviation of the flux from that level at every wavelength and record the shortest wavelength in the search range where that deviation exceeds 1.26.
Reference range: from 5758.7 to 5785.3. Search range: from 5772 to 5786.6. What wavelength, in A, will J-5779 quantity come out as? 5775.29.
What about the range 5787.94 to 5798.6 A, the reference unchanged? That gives 5792.61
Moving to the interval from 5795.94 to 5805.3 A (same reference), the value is 5797.95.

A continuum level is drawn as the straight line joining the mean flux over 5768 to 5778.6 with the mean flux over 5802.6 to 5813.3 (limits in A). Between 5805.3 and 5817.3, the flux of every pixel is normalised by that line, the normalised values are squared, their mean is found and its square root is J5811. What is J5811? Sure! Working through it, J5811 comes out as 1.02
